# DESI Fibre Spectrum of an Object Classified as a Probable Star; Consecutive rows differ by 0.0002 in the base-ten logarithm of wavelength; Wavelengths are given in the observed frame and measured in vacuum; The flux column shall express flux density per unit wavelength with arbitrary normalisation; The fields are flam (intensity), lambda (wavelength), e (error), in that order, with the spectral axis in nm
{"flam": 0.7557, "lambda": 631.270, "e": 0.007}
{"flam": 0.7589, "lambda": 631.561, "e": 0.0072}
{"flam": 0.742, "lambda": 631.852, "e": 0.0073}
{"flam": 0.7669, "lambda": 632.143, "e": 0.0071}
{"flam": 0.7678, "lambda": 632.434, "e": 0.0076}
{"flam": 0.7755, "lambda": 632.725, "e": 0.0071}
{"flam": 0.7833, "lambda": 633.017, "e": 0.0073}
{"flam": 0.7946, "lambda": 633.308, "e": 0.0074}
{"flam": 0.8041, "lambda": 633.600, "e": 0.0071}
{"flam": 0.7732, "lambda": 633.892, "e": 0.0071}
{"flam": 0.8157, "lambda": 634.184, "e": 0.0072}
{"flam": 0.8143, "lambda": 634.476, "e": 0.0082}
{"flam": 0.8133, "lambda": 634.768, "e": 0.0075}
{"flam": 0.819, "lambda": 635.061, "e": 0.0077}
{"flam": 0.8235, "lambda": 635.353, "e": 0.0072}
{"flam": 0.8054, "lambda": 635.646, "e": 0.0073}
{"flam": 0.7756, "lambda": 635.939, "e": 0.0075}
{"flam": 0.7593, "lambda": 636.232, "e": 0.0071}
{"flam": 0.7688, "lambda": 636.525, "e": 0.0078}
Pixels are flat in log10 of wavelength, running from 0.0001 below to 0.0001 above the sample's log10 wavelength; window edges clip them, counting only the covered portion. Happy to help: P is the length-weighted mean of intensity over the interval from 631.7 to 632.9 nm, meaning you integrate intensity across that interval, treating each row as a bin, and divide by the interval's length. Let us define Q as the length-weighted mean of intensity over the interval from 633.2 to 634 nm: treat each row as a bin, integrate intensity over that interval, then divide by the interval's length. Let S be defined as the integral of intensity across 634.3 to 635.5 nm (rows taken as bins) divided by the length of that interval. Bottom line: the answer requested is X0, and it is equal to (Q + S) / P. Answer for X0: 2.107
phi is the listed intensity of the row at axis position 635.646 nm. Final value 0.8054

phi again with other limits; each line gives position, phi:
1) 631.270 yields 0.7557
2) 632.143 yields 0.7669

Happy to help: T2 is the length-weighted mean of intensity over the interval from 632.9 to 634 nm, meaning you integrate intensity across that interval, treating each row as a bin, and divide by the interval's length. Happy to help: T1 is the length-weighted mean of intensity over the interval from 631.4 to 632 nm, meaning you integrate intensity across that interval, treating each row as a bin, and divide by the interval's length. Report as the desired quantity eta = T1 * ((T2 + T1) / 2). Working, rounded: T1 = 0.750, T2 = 0.79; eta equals 0.578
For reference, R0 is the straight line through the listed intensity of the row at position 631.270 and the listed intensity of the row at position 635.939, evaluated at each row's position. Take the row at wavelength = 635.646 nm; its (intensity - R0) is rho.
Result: 0.03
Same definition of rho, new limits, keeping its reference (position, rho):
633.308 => 0.03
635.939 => 0.00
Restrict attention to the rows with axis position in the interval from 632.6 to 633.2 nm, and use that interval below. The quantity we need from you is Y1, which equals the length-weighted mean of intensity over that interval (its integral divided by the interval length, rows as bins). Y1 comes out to 0.781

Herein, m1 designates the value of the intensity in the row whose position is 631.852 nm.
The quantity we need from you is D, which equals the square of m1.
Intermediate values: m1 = 0.742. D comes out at 0.55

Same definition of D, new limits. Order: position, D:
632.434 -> 0.59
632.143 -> 0.59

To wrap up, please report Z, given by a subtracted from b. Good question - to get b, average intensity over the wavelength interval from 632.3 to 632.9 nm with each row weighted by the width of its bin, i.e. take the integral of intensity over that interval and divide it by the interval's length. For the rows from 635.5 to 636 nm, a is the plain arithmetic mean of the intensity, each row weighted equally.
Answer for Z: -0.02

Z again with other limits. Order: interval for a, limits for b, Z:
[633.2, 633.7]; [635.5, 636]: -0.01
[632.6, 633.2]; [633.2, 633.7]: 0.02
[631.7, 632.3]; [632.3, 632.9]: 0.02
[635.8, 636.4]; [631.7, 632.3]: -0.01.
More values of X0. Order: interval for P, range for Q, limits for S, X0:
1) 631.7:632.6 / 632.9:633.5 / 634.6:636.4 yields 2.093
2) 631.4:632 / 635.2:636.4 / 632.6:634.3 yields 2.108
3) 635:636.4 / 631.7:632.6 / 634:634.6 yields 1.978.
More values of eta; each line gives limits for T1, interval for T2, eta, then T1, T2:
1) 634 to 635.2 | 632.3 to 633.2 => 0.647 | 0.814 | 0.78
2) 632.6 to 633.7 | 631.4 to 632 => 0.607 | 0.789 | 0.75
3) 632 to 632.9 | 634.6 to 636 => 0.609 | 0.770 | 0.81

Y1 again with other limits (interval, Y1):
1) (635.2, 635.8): 0.814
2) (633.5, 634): 0.788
